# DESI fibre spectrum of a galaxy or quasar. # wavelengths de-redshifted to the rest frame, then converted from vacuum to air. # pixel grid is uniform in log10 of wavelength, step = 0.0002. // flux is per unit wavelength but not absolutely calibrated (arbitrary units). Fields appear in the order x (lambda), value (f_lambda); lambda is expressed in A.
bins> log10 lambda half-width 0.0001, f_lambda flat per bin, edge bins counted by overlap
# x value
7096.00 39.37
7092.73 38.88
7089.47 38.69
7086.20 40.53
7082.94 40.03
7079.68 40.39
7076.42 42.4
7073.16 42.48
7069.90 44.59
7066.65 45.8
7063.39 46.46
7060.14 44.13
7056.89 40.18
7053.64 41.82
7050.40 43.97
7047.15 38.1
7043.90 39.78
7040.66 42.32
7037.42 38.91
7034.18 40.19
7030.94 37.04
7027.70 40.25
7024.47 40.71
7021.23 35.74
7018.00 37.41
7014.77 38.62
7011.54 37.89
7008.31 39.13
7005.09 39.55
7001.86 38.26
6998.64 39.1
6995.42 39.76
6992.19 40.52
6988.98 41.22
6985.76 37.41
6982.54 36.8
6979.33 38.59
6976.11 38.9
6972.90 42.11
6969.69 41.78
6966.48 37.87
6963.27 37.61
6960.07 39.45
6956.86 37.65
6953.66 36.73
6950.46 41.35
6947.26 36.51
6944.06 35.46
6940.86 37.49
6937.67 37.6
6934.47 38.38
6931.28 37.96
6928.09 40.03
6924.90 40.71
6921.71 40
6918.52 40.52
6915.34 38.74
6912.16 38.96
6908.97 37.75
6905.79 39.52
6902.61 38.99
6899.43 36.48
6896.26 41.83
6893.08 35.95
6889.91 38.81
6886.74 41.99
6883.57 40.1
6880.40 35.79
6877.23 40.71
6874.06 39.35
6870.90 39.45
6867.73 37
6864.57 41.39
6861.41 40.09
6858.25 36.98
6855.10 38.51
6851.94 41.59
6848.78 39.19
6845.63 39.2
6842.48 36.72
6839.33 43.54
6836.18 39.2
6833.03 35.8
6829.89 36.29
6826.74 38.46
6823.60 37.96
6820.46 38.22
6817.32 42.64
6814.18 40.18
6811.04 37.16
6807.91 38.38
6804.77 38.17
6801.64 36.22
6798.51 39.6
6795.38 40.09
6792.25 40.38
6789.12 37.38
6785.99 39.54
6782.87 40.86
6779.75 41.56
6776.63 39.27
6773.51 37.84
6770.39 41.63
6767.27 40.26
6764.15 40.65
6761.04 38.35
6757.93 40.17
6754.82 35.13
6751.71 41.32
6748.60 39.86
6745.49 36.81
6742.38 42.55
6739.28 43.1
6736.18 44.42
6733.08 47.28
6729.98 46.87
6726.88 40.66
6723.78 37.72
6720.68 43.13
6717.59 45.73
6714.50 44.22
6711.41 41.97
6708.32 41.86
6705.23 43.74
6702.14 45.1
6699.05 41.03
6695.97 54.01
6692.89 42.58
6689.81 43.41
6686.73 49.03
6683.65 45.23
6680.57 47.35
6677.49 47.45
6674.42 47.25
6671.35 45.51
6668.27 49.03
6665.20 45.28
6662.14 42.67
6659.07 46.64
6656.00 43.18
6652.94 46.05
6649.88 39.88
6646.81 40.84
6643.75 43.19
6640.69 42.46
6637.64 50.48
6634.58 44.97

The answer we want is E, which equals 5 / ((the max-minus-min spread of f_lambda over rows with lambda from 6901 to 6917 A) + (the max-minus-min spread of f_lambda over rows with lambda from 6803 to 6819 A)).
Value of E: 0.69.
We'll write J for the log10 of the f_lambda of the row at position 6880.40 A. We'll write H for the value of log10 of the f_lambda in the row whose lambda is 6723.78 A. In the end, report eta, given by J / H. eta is 0.99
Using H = 1.577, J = 1.55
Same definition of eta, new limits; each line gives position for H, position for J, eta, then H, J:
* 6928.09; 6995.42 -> 1.00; 1.602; 1.60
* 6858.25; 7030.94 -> 1.00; 1.568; 1.57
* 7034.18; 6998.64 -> 0.99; 1.604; 1.59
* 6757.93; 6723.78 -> 0.98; 1.604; 1.58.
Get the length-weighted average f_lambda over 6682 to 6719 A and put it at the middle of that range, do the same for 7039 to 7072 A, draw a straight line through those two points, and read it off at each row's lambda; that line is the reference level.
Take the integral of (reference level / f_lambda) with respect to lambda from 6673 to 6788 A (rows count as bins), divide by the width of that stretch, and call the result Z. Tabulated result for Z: 1.05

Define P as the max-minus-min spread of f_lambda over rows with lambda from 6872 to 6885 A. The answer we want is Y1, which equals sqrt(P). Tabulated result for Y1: 2.2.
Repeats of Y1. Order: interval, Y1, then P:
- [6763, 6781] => 1.9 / 3.8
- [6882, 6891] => 1.8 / 3.2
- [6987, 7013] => 1.8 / 3.3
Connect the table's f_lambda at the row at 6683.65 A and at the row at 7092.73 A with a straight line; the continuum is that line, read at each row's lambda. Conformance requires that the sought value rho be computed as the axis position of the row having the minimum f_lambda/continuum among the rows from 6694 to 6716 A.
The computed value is 6699.05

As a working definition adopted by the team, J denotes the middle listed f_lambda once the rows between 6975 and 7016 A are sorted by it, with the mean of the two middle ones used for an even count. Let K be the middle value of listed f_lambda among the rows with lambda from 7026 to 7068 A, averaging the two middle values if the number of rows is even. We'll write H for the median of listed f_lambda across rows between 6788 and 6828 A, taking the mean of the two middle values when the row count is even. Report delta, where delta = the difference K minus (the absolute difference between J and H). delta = 39.7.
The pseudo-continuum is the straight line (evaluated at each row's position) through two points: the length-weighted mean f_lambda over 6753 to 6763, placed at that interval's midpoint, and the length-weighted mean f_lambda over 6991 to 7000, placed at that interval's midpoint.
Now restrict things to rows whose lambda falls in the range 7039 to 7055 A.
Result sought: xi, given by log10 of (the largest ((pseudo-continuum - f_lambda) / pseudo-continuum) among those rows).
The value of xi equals -1.30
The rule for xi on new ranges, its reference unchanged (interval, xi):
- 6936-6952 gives -1.00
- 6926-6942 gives -1.32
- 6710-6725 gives -2.36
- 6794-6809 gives -1.24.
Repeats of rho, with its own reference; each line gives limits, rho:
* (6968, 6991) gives 6982.54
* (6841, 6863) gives 6842.48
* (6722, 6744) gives 6723.78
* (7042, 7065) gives 7047.15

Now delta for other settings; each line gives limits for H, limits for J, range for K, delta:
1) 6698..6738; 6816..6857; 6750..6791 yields 34.9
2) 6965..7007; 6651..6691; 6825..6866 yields 32.2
